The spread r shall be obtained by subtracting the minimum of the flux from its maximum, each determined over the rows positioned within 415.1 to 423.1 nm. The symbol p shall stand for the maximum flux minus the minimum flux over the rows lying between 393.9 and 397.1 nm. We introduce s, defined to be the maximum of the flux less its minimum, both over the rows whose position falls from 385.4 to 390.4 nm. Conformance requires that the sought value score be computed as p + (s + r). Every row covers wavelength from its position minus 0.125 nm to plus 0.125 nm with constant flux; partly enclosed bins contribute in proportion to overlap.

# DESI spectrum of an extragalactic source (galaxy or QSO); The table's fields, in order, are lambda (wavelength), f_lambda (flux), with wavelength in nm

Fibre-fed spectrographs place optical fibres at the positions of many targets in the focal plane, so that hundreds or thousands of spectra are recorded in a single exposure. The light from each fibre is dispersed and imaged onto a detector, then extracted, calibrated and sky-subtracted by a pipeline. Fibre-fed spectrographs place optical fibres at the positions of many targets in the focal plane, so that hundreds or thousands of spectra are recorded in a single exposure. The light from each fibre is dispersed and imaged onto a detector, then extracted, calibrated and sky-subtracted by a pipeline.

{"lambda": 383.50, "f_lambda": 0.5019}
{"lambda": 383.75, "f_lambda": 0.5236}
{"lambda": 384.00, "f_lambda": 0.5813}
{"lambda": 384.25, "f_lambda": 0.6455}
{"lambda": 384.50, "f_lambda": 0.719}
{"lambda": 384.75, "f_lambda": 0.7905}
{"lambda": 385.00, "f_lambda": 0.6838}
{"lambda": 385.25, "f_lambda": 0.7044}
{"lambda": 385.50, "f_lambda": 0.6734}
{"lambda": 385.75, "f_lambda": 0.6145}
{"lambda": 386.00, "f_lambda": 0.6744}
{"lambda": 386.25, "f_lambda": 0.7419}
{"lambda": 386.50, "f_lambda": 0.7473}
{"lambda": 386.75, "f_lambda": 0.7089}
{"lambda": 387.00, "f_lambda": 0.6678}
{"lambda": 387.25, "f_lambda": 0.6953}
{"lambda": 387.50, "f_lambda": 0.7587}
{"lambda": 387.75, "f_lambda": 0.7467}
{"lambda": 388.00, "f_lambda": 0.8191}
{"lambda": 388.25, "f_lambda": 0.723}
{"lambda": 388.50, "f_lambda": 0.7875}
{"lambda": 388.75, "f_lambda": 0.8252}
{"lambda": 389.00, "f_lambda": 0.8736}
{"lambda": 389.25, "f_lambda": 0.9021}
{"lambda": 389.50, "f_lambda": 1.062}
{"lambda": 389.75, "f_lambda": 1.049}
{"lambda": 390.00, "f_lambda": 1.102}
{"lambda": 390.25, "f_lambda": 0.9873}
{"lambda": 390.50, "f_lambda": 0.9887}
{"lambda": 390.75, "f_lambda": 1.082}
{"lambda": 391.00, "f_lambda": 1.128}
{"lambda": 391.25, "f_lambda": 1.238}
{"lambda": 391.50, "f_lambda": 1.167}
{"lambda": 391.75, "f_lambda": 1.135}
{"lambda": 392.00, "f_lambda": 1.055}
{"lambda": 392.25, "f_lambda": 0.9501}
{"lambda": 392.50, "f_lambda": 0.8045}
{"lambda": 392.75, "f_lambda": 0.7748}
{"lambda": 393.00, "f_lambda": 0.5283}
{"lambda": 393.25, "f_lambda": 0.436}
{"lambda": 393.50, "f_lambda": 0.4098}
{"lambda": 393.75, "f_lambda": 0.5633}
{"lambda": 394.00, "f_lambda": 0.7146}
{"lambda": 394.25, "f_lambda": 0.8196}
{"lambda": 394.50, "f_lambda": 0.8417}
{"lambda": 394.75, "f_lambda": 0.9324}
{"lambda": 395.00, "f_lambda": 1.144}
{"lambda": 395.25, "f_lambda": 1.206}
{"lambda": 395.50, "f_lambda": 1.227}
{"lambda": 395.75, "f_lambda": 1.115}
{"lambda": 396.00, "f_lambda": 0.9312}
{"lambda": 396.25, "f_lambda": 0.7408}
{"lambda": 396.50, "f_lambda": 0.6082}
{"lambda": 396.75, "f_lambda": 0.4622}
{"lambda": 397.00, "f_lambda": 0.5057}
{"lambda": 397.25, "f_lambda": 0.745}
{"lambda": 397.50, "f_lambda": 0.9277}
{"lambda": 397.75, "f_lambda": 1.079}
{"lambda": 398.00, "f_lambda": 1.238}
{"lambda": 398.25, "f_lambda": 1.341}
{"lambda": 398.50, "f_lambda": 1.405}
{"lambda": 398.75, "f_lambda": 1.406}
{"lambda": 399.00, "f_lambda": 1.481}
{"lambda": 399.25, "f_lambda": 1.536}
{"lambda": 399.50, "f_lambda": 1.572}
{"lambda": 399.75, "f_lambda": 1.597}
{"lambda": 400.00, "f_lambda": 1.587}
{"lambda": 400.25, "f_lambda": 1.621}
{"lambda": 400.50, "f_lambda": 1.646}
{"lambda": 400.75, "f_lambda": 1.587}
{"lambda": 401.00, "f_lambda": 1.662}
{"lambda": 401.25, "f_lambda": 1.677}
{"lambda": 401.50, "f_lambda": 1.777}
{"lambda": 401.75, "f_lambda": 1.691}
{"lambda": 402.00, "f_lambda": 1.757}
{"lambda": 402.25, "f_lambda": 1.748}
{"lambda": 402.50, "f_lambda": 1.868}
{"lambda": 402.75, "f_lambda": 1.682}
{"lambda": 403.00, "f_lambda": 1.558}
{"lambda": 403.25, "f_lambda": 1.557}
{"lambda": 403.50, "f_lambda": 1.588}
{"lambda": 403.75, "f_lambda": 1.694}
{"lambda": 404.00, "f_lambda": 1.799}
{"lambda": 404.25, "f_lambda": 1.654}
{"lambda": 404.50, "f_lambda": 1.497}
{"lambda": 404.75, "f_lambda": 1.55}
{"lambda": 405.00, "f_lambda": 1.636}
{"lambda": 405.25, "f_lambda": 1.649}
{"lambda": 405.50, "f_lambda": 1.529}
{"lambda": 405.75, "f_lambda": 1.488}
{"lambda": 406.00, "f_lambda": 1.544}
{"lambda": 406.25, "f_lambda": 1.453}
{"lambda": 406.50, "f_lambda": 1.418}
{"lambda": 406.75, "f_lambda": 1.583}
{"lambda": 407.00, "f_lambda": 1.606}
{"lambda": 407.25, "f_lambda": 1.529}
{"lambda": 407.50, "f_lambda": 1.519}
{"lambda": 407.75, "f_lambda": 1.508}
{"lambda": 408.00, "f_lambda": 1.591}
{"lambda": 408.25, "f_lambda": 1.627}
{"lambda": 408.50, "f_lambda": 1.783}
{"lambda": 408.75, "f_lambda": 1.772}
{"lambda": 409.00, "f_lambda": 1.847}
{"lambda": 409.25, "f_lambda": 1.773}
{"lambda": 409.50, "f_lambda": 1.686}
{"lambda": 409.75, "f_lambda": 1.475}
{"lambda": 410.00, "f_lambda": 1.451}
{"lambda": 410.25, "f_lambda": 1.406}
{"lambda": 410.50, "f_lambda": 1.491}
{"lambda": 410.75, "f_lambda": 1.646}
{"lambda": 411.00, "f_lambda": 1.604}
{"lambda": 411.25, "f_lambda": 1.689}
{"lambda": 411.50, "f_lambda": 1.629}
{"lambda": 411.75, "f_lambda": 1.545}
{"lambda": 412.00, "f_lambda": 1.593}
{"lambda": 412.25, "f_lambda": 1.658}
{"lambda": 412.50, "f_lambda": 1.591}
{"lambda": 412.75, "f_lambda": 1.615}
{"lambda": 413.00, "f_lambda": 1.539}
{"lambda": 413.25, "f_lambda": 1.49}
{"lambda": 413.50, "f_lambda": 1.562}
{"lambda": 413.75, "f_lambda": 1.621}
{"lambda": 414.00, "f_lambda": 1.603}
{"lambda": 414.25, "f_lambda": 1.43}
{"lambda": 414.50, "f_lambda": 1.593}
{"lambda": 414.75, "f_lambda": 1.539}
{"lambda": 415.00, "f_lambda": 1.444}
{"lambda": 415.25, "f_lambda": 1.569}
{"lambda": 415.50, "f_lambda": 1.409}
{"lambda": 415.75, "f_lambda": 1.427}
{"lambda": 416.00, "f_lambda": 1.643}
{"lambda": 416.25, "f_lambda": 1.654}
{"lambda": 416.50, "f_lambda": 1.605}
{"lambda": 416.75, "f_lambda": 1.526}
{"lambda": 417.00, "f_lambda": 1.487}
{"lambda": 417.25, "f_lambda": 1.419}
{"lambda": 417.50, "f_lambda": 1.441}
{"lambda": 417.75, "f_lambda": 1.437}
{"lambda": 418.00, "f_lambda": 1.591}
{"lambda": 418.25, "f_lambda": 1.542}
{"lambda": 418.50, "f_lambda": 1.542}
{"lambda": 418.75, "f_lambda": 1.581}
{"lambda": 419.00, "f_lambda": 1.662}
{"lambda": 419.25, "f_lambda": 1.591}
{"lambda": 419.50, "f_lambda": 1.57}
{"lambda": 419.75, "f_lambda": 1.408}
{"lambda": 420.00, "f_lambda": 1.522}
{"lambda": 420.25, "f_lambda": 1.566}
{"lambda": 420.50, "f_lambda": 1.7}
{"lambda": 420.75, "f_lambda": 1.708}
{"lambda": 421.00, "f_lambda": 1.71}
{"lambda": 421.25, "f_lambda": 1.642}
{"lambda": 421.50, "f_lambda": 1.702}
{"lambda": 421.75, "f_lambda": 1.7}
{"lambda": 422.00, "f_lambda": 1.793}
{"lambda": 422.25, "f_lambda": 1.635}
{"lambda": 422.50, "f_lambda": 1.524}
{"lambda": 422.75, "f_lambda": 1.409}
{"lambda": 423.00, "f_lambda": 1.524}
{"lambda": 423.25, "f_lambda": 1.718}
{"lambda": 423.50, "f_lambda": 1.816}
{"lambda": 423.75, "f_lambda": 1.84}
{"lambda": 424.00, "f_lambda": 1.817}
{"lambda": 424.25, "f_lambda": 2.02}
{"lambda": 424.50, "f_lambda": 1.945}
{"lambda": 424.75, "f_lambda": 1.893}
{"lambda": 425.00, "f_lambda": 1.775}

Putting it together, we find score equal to 1.6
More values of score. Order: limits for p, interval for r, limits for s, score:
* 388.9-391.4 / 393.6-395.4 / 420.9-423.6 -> 1.4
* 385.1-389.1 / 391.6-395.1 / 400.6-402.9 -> 1.3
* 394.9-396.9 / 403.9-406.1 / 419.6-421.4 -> 1.4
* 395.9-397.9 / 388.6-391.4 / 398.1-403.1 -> 1.6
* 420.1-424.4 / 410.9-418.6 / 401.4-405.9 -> 1.3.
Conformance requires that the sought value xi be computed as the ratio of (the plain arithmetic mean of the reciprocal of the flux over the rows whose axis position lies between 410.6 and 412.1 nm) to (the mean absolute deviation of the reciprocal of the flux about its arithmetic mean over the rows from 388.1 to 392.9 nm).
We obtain 4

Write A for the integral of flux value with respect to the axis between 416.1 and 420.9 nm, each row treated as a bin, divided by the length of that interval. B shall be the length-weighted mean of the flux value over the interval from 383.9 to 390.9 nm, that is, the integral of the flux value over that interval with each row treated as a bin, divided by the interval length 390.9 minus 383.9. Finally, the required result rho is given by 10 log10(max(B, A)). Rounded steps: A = 1.56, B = 0.80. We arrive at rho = 1.9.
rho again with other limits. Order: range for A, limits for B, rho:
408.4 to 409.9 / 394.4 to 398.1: 2.3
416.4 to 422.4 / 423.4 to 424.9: 2.8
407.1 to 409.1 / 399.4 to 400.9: 2.2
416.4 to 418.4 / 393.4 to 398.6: 1.8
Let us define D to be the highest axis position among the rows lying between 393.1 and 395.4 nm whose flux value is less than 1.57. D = 395.25 nm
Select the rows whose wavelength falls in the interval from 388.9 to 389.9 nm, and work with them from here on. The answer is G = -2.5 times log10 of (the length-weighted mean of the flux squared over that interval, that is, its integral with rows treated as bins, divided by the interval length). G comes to 0.04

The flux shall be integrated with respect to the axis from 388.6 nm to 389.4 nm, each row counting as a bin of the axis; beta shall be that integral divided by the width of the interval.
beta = 0.9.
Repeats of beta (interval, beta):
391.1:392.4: 1.1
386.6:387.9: 0.7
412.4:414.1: 1.6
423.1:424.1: 1.8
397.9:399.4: 1.4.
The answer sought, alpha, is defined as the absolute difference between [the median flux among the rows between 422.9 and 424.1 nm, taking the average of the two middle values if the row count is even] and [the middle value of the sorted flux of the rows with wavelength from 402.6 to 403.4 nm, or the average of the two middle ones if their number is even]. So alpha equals 0.26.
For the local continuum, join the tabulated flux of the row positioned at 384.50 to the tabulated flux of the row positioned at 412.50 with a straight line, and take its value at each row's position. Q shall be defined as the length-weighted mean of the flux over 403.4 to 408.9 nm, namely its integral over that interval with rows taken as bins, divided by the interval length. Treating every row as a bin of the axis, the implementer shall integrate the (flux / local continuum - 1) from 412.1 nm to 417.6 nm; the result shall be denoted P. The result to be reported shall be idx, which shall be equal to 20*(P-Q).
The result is -40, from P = -0.4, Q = 1.59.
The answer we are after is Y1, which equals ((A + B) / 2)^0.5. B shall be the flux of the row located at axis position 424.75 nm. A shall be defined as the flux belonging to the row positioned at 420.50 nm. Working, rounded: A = 1.7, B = 1.893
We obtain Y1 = 1.34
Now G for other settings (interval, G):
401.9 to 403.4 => -1.15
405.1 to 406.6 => -0.91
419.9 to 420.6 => -1.02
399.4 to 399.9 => -1.00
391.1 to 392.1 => -0.31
